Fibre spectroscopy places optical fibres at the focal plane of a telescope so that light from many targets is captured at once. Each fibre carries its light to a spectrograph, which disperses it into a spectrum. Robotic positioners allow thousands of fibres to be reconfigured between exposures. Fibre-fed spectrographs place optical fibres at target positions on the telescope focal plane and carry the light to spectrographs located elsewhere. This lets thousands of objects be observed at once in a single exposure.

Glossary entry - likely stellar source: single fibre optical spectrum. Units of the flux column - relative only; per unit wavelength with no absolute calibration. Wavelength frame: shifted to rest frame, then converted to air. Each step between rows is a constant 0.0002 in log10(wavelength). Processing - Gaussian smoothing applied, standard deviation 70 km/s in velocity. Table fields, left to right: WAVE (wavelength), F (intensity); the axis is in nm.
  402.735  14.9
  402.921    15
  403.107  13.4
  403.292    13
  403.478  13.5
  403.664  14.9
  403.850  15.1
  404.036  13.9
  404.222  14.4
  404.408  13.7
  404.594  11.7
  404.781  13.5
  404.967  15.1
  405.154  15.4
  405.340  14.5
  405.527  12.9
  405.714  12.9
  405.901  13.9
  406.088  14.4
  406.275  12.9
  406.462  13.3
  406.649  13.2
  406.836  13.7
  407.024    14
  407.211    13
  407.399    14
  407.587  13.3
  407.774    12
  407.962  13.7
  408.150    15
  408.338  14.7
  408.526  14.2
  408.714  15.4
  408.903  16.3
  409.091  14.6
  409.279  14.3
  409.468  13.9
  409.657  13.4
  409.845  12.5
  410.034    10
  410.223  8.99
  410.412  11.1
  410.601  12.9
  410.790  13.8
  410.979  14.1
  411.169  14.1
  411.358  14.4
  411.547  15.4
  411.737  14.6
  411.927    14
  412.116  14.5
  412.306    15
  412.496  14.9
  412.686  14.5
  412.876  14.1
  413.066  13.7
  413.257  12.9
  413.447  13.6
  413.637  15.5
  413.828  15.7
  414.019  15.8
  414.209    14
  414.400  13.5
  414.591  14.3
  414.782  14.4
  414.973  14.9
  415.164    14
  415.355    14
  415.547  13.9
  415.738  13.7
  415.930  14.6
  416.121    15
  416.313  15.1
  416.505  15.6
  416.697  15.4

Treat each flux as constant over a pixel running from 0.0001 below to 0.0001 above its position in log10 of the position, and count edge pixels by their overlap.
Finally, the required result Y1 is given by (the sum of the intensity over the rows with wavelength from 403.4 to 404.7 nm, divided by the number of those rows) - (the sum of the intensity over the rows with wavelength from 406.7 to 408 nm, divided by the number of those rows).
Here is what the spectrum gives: 0.5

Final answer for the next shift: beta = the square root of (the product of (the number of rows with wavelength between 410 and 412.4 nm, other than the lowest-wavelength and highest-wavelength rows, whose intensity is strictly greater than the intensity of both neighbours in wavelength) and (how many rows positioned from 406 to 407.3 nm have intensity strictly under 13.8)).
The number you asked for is 2.2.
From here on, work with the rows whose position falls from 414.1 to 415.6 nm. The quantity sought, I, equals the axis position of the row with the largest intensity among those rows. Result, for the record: 414.973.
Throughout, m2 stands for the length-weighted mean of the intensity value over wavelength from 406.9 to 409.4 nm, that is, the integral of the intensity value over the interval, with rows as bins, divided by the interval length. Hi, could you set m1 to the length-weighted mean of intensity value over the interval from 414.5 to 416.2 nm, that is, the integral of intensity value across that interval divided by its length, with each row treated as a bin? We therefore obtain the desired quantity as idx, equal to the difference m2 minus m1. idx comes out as -0.1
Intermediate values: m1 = 14.3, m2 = 14.2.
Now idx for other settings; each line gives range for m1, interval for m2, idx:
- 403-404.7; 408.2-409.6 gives 1.0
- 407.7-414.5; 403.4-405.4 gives 0.2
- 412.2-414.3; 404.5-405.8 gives -0.8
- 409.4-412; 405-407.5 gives 0.7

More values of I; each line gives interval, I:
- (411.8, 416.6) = 414.019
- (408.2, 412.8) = 408.903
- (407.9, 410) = 408.903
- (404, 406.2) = 405.154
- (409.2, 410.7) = 409.279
